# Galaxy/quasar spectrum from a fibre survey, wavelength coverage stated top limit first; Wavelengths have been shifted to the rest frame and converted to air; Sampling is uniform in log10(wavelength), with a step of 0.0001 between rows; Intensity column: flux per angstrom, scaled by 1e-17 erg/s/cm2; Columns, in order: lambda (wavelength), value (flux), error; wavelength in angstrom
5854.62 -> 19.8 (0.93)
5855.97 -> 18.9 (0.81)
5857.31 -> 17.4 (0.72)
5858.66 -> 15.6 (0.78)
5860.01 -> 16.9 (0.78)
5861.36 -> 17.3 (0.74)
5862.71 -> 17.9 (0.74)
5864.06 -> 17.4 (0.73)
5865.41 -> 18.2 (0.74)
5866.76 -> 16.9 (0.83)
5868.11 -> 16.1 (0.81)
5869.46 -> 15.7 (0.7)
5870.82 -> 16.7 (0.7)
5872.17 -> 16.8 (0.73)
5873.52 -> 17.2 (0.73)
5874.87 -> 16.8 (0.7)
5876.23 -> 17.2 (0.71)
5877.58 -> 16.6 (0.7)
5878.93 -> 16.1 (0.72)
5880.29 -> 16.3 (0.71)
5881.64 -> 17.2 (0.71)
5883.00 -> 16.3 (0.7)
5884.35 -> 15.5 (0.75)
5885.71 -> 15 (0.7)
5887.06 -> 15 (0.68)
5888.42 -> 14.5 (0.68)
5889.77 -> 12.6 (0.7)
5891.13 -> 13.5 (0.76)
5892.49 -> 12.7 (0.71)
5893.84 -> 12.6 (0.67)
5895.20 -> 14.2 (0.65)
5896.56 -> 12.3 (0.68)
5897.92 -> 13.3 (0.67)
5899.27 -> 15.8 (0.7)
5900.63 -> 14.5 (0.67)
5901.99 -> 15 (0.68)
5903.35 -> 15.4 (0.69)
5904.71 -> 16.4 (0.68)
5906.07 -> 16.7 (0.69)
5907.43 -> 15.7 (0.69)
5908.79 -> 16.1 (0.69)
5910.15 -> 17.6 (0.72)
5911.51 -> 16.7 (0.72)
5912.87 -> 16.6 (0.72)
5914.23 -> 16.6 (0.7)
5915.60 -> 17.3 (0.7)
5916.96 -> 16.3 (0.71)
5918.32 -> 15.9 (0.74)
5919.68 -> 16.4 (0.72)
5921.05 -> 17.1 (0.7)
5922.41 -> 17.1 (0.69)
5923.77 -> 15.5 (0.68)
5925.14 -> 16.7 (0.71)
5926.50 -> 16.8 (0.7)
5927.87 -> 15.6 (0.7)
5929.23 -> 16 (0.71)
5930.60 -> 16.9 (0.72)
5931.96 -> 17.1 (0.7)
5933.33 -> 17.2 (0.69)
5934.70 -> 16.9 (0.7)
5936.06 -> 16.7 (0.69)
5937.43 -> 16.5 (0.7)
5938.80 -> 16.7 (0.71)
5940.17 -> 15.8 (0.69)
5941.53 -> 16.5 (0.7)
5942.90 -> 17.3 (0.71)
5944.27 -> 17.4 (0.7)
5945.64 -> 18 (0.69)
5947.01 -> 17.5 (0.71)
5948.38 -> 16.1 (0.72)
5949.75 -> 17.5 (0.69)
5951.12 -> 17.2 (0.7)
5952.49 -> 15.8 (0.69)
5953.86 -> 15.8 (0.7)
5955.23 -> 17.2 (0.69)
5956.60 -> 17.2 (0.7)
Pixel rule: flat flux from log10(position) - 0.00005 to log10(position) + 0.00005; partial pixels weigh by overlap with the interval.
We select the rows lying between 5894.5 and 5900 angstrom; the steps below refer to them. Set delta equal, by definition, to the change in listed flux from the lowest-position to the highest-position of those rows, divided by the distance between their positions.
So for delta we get 0.4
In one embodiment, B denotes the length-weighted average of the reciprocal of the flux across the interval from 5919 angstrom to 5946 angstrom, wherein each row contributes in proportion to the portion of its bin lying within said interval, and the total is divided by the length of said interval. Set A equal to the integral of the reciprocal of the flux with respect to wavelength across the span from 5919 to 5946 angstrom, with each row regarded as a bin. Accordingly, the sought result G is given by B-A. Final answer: -1.56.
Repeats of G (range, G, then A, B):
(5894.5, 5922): -1.69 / 1.75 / 0.0638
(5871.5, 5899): -1.78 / 1.85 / 0.0672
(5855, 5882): -1.53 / 1.59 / 0.0590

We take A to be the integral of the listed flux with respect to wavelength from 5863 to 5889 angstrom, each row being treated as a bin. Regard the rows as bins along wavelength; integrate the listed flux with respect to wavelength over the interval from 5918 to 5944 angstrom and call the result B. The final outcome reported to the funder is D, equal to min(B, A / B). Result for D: 0.99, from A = 427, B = 431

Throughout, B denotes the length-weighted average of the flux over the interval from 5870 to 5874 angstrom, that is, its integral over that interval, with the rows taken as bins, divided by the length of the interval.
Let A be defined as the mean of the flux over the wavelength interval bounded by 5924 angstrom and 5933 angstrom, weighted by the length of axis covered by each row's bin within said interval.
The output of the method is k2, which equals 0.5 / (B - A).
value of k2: 1.5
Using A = 16.5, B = 16.8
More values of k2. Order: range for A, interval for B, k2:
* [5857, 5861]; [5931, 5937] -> 1.4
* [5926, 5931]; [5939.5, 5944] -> 1.3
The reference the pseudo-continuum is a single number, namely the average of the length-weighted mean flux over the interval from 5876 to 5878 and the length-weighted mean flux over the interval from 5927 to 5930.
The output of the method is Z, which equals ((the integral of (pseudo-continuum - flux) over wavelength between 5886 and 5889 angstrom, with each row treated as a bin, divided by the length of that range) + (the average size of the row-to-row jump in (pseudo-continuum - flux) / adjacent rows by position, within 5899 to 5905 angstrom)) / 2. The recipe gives 1.20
